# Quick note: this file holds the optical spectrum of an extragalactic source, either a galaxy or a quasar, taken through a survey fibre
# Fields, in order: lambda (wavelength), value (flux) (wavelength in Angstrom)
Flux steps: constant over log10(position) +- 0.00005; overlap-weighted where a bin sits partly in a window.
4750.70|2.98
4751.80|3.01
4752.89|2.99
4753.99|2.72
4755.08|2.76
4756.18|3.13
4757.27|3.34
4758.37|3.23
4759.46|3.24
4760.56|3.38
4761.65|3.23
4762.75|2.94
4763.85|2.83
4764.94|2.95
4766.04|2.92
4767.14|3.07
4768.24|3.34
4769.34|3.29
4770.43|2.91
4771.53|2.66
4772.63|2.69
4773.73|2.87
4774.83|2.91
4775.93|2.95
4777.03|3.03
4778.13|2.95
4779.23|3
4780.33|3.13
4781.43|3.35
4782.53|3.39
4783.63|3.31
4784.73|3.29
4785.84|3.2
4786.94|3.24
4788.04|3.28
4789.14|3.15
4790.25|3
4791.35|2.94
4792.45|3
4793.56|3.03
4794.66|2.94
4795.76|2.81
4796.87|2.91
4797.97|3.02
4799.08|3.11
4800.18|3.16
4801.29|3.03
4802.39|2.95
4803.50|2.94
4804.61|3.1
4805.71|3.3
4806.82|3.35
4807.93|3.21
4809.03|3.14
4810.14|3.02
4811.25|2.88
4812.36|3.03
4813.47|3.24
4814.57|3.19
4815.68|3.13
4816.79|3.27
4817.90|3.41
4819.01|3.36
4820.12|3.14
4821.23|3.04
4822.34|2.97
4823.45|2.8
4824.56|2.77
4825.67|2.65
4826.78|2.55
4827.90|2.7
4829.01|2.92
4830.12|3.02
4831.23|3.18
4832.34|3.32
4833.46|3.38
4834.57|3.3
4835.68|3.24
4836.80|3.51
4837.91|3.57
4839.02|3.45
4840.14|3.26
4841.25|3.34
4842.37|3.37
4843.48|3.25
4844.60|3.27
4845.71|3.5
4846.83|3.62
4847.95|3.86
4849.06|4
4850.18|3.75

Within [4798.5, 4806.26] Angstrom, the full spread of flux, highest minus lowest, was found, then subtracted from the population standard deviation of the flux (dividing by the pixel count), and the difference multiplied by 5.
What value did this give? -1.2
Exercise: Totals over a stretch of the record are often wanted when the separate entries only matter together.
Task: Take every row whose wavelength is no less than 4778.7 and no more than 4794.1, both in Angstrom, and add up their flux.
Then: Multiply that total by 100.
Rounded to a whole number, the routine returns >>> 4431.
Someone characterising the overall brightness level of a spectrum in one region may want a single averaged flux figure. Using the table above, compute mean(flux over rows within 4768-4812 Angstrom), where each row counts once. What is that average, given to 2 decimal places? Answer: 3.07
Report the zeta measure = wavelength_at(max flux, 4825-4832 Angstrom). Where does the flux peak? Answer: 4831.23 Angstrom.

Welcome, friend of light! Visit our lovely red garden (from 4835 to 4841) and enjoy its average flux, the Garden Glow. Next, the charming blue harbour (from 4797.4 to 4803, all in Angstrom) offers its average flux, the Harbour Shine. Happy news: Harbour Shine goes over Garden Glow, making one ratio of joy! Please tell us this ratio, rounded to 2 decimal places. 0.90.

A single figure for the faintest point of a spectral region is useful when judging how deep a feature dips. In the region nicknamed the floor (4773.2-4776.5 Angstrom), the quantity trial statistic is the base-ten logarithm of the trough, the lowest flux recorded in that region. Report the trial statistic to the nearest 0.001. 0.458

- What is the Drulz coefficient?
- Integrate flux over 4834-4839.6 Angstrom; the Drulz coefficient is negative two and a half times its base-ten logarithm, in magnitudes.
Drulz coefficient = -3.20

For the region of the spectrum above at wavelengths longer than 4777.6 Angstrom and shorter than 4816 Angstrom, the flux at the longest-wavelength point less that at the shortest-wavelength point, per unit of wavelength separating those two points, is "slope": 0.00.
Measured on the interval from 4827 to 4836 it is 0.07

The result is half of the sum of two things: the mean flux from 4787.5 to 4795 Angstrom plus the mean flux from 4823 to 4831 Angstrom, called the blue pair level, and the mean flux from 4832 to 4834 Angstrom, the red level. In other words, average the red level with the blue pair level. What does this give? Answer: 4.59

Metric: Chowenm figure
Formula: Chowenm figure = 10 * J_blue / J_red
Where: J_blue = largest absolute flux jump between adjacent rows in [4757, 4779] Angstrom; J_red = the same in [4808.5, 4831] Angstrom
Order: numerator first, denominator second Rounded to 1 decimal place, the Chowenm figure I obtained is 17.3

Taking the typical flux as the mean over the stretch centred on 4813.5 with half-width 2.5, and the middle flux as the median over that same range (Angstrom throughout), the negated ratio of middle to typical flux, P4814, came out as -1.01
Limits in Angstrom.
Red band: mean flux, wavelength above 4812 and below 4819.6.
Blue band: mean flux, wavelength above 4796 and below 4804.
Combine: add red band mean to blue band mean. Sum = 6.25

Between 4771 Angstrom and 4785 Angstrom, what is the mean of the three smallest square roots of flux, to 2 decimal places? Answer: 1.66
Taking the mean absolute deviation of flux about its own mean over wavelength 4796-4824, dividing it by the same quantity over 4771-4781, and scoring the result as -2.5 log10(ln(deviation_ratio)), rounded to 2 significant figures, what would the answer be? 2.3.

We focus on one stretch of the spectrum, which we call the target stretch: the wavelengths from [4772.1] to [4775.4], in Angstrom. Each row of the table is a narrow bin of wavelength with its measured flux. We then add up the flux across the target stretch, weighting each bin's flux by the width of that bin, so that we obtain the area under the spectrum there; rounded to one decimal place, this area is 9.3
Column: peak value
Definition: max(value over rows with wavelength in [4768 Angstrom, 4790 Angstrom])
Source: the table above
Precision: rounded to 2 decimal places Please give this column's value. 3.39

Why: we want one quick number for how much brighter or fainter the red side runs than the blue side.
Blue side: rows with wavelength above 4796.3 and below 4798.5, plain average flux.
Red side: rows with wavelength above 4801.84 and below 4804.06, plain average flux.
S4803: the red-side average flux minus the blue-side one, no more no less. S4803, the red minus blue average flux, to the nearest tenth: 0.0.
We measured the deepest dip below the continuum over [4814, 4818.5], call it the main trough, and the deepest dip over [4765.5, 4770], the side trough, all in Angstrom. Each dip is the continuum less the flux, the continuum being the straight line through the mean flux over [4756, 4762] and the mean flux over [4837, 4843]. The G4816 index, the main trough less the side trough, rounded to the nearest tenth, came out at -0.1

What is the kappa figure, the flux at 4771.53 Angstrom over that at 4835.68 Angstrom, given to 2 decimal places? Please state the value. 0.82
